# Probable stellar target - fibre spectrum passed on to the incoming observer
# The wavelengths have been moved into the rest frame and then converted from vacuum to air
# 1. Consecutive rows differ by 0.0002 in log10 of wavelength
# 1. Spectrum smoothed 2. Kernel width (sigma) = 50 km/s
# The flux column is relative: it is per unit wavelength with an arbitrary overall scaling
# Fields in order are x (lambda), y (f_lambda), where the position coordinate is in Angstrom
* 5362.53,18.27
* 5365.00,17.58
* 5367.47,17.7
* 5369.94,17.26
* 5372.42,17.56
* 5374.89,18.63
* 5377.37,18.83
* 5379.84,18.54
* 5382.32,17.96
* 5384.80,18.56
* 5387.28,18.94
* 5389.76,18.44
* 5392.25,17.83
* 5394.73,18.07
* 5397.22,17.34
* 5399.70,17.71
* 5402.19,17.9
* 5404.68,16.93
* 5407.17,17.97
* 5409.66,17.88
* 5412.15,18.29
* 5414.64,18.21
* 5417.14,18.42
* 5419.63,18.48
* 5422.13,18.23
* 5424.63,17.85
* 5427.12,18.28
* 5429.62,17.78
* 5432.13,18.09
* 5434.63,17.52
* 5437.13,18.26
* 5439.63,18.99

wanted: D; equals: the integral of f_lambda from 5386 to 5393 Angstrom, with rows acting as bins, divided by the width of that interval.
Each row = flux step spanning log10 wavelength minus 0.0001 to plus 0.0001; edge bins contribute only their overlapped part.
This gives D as 18.4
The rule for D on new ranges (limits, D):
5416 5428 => 18.3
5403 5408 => 17.4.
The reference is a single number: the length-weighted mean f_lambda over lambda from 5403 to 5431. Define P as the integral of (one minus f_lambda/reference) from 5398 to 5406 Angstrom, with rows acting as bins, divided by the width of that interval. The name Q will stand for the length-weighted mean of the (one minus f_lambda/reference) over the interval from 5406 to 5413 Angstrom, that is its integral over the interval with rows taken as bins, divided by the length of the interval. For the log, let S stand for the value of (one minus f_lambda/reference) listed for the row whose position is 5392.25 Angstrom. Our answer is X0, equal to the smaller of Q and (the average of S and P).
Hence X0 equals 0.000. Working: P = 0.029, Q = 0.00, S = 0.011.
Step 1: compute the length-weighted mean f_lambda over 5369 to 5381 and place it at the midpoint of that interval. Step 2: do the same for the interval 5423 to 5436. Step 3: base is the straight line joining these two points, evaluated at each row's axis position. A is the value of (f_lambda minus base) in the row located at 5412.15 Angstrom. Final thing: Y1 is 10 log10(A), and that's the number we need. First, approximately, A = 0.29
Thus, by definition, -5.4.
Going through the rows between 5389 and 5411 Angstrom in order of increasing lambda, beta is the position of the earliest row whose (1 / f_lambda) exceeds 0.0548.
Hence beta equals 5392.25 Angstrom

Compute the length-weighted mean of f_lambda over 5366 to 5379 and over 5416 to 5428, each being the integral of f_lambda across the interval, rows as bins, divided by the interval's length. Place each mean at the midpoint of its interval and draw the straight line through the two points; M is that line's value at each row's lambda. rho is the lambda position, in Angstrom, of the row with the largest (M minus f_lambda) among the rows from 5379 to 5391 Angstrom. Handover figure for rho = 5382.32 Angstrom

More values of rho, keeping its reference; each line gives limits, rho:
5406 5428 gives 5424.63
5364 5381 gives 5369.94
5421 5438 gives 5434.63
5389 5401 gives 5397.22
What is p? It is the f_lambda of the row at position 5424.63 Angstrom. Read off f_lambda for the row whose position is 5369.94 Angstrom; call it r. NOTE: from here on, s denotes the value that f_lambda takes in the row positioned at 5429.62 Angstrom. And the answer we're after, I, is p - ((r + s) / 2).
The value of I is 0.3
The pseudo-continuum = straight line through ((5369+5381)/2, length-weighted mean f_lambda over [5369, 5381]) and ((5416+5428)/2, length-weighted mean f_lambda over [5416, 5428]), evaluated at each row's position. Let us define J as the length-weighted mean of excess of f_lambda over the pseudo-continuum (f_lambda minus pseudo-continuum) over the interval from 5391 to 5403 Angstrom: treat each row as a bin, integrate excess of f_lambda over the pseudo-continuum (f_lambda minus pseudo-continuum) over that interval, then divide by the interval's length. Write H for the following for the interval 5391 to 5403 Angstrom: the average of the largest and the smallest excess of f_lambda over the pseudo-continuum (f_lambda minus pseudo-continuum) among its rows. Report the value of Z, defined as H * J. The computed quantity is 0.23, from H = -0.5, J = -0.5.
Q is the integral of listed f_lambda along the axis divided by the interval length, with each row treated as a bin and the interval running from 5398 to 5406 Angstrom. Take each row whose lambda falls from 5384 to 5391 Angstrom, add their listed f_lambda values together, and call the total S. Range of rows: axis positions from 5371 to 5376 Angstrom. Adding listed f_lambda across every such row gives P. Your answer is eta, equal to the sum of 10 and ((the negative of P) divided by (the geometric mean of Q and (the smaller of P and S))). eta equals 8.6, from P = 36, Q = 17.5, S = 56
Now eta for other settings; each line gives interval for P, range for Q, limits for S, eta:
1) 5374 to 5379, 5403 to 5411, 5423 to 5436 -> 8.5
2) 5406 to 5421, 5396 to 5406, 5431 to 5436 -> 5.6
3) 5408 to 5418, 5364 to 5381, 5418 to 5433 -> 8.0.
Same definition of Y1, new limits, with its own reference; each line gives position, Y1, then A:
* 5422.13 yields -5.6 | 0.27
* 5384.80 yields -3.7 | 0.42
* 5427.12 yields -4.6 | 0.35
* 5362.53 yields -16.3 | 0.02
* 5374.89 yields -3.5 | 0.44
